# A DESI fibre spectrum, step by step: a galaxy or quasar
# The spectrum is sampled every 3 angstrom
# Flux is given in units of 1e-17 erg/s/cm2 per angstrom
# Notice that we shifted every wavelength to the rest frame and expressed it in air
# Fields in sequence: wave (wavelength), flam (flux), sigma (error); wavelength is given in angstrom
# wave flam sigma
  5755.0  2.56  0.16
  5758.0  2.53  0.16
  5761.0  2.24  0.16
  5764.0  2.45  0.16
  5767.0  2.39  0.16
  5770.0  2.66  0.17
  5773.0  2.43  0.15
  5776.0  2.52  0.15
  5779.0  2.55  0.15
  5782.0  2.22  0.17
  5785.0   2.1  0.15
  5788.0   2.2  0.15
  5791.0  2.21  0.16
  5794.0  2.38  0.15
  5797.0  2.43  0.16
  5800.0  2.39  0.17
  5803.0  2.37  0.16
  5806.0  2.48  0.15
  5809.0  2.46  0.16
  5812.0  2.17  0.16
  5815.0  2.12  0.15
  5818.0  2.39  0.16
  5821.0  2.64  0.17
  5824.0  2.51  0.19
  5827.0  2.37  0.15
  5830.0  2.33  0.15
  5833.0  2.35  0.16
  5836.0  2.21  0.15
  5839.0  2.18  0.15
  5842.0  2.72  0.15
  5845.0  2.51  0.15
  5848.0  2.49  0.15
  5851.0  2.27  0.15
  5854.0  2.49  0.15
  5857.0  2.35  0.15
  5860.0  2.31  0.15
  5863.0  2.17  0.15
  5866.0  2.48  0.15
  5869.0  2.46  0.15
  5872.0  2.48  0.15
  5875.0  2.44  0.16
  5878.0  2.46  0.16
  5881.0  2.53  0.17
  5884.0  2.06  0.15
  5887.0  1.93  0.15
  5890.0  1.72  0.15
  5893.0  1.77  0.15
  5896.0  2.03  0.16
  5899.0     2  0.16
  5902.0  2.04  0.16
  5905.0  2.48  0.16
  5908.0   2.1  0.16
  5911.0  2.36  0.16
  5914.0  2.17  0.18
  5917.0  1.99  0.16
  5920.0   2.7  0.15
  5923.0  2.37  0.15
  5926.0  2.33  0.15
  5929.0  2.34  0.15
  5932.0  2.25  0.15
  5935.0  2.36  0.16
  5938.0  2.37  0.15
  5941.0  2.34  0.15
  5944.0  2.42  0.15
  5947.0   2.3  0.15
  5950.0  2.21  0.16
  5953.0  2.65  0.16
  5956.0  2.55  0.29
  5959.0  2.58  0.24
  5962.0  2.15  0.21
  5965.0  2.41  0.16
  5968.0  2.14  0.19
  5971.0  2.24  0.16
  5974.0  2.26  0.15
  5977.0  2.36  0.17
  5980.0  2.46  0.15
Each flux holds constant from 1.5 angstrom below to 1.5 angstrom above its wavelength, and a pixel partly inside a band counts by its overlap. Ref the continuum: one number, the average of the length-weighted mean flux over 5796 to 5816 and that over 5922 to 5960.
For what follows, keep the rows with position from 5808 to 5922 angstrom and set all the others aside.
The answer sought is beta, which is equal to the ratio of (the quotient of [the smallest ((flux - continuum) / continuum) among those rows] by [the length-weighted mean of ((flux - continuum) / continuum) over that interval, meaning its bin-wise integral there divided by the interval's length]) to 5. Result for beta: 1.8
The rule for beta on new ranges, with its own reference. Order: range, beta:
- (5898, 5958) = 1.6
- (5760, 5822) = -29.6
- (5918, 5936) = -1.8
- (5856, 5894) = 1.1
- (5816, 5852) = -0.9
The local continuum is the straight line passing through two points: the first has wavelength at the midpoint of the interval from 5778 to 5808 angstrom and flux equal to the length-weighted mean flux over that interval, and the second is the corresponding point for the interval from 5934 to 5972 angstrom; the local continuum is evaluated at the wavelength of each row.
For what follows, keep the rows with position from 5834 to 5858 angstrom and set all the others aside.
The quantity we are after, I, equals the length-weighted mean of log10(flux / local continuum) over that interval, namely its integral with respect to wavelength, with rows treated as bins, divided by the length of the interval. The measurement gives 0.010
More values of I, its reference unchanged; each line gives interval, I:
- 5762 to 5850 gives 0.009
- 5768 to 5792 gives 0.005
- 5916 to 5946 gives -0.002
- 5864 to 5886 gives 0.008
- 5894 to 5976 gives -0.013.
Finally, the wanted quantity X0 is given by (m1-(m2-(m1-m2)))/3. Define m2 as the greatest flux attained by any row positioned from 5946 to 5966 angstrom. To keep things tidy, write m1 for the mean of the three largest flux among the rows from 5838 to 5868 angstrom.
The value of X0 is -0.05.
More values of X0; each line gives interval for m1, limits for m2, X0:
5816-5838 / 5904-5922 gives -0.12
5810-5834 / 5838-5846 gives -0.14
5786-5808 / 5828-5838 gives 0.06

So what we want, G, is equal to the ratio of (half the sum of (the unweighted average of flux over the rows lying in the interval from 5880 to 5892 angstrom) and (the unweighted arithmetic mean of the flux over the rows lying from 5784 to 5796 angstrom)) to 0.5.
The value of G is 4.28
